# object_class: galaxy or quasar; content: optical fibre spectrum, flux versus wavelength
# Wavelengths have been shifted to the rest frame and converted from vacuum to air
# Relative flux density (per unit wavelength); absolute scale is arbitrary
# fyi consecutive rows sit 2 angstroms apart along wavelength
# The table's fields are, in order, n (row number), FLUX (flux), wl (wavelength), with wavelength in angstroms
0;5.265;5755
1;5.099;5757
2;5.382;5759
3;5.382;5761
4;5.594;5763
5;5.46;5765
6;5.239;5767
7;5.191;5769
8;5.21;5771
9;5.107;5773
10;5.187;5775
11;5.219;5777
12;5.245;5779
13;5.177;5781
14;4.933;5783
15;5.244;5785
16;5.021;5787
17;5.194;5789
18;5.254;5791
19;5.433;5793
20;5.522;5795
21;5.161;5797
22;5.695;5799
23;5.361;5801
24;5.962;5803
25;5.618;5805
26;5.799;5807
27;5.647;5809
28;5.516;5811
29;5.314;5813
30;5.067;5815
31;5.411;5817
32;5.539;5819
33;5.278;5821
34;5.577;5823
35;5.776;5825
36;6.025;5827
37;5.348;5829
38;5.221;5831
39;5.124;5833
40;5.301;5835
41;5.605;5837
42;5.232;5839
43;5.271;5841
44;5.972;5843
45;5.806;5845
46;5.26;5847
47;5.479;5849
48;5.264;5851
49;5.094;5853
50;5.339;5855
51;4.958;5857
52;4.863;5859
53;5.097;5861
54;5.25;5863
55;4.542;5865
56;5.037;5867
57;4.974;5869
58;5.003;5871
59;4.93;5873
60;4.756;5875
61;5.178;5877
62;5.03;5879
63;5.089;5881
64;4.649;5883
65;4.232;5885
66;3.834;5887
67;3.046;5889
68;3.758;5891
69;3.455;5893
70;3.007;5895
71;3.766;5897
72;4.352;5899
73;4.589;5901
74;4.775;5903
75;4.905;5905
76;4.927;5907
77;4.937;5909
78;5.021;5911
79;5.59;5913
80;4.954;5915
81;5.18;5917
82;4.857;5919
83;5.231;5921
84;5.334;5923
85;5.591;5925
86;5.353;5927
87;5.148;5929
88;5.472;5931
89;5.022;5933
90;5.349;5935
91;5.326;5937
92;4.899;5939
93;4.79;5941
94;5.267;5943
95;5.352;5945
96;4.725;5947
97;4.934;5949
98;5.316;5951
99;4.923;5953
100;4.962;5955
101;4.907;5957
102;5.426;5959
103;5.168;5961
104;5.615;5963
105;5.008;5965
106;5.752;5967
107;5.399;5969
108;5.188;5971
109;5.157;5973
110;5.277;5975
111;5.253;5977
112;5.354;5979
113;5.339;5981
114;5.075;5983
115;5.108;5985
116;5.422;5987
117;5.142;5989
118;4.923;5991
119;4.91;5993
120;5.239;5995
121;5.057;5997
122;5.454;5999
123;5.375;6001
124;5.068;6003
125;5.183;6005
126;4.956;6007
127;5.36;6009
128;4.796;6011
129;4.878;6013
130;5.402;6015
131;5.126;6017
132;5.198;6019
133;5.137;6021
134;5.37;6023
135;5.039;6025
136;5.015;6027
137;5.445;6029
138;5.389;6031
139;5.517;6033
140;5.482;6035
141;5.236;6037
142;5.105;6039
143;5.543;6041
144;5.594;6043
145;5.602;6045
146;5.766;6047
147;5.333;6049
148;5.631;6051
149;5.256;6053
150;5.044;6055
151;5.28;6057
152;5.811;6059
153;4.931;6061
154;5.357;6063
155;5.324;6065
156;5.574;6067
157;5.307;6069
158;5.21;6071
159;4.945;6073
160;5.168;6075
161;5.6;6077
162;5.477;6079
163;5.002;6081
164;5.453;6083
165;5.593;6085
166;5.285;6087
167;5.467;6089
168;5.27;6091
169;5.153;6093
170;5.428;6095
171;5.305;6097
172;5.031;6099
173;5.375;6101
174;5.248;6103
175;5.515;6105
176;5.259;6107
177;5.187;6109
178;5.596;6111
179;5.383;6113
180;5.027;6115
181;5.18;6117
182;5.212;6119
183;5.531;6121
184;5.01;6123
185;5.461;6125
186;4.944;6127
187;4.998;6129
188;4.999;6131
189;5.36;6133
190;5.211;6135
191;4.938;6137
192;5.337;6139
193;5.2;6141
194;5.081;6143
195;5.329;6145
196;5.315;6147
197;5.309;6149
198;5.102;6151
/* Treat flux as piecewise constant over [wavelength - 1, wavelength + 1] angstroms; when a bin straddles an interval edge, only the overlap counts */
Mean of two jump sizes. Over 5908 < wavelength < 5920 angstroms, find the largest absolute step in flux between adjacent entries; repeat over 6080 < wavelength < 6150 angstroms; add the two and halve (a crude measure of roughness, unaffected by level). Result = 0.58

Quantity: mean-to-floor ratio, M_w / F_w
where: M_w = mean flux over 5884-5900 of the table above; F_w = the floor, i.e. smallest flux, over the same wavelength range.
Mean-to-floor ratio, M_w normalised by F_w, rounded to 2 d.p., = 1.22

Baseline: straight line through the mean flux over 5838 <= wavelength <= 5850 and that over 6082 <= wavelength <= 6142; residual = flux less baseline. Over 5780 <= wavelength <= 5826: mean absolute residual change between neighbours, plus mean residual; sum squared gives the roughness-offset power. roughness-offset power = 0.02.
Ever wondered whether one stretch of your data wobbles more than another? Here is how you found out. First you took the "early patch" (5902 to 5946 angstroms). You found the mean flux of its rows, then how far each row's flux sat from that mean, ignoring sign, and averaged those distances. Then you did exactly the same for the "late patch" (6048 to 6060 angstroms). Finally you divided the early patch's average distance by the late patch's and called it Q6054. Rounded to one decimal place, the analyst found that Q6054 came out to 1.0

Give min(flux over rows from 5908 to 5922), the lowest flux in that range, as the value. 4.857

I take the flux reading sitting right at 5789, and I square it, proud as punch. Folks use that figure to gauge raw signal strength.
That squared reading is 27.0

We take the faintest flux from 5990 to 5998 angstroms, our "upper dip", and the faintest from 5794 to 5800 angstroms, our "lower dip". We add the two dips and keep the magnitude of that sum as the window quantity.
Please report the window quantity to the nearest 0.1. 10.1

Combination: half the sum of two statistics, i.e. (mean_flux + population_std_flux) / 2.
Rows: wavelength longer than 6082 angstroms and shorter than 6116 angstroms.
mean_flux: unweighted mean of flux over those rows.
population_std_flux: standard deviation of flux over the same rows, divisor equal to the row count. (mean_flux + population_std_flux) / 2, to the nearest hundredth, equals 2.75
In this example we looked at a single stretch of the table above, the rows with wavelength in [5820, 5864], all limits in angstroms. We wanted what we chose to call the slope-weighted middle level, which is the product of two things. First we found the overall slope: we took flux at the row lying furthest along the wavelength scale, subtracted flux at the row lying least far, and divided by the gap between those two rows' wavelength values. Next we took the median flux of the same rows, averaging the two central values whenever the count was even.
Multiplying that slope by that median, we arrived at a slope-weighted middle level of 0.00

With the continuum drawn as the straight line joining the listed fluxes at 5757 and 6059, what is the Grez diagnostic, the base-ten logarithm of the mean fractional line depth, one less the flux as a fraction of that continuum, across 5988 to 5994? -0.93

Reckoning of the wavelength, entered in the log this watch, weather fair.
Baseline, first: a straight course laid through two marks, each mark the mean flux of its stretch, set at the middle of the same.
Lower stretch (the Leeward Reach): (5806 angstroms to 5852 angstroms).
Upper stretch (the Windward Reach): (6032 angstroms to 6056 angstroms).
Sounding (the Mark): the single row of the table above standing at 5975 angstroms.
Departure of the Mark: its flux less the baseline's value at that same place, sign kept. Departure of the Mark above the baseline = -0.2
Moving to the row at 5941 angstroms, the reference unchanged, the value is -0.7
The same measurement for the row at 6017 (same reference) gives -0.3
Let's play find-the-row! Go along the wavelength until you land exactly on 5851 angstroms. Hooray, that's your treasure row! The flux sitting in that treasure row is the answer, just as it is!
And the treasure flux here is 5.264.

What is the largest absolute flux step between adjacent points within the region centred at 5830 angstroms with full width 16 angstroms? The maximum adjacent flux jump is 0.68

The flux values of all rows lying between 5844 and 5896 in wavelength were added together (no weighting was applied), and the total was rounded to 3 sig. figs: 123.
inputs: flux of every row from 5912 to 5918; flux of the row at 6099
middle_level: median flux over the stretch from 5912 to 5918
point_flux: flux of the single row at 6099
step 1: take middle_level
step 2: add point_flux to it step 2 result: 10.2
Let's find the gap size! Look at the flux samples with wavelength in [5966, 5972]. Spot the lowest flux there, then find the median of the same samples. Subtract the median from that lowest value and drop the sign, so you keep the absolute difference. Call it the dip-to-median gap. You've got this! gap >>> 0.21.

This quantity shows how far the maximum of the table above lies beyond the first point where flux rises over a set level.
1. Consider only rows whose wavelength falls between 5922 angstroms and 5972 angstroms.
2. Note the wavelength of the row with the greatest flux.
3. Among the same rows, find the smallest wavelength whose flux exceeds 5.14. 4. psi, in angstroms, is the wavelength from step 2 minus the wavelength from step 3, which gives 44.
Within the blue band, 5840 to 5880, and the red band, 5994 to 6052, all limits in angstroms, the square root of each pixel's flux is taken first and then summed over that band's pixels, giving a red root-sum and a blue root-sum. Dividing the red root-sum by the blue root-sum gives 1.5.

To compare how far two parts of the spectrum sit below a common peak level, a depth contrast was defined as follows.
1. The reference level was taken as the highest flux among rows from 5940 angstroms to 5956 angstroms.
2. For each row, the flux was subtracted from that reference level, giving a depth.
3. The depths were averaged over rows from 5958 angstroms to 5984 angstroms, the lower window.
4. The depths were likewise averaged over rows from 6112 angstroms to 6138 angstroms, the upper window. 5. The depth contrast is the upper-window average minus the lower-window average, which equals 0.14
